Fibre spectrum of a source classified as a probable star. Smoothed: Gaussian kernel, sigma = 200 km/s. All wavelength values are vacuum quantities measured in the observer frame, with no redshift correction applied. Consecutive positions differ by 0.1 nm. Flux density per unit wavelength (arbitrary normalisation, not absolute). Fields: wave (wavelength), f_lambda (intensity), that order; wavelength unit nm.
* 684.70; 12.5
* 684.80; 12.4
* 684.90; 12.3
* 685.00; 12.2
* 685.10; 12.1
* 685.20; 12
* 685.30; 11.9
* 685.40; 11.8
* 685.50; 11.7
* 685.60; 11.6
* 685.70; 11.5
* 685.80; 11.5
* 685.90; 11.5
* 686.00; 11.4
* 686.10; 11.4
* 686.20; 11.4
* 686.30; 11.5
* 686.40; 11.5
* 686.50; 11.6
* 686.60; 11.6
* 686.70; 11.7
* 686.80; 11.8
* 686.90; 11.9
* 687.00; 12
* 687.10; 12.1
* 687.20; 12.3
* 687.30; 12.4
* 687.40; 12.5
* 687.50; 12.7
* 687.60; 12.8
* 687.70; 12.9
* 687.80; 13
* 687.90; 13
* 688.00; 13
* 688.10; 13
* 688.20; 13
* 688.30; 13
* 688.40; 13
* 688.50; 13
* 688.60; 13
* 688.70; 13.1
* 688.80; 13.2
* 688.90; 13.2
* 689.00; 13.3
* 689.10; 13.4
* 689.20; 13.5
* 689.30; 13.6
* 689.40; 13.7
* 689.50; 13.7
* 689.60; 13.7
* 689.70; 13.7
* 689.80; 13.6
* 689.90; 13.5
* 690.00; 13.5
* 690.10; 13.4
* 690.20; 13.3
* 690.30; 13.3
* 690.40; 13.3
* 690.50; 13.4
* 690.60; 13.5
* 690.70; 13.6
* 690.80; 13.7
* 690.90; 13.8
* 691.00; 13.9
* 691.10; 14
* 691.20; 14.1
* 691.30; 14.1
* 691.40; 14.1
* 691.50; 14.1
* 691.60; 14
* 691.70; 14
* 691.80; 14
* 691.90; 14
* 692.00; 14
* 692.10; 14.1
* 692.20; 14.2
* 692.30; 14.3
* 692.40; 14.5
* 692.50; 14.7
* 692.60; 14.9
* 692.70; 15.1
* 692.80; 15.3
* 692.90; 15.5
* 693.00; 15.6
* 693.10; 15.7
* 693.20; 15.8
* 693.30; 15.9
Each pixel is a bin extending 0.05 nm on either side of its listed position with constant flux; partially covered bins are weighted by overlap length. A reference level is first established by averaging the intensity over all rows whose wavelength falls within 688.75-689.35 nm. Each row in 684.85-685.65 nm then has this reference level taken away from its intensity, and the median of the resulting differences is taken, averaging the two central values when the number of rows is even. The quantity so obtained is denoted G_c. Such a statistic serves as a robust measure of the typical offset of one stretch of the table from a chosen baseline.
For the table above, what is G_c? -1.4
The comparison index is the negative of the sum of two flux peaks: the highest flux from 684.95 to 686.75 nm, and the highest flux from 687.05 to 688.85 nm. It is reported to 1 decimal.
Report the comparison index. -25.4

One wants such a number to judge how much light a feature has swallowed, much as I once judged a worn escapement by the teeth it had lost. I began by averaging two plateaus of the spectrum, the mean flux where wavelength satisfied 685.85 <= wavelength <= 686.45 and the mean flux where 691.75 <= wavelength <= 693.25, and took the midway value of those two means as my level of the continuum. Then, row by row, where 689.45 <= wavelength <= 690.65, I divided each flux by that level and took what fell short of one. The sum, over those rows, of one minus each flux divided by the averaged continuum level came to -0.3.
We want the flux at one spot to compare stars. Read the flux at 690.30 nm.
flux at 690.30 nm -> 13.3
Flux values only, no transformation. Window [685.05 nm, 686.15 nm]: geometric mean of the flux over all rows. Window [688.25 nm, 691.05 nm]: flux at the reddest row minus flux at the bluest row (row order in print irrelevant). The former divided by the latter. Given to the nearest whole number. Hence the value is 13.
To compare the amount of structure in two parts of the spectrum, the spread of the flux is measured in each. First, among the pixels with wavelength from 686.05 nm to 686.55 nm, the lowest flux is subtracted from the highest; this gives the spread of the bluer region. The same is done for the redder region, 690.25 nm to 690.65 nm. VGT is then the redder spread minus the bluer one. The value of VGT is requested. 0.0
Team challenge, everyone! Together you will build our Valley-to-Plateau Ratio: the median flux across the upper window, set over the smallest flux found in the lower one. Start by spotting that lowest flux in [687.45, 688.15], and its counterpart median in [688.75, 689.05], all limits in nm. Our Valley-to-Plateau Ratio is 1.04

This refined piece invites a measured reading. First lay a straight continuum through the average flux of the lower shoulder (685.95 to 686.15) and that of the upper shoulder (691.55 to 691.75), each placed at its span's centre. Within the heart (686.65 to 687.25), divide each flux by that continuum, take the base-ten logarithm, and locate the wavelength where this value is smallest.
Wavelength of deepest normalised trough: 686.70 nm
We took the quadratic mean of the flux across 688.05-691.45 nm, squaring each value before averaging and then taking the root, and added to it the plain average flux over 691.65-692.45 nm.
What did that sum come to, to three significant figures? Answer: 27.6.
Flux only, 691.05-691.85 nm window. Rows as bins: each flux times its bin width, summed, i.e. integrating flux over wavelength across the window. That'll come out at 11.2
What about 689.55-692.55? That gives 41.5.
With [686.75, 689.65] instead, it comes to 37.5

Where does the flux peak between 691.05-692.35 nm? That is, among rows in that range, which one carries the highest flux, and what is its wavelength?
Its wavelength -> 692.30 nm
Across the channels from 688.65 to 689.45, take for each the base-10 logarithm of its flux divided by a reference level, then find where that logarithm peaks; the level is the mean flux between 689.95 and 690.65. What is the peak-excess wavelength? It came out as 689.40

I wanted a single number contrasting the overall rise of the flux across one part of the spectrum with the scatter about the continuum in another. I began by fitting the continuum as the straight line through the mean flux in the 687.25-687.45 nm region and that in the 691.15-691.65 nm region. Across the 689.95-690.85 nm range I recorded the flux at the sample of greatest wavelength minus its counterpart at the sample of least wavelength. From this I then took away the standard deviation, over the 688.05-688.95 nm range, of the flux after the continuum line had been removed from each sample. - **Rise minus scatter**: 0.1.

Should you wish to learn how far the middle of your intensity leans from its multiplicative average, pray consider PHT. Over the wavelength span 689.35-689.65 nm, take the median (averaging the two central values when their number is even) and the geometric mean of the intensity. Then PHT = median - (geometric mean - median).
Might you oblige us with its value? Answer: 13.7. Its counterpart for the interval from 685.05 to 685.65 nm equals 11.9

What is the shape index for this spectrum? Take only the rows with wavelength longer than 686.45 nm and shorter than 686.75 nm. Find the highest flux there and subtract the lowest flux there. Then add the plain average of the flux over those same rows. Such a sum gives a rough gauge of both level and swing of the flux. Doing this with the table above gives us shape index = 11.7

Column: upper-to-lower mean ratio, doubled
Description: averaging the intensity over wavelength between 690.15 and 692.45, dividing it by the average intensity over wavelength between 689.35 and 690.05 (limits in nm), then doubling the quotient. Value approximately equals 2.04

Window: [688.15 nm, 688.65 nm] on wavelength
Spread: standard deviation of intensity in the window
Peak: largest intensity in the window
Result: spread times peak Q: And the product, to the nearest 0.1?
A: 0.0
